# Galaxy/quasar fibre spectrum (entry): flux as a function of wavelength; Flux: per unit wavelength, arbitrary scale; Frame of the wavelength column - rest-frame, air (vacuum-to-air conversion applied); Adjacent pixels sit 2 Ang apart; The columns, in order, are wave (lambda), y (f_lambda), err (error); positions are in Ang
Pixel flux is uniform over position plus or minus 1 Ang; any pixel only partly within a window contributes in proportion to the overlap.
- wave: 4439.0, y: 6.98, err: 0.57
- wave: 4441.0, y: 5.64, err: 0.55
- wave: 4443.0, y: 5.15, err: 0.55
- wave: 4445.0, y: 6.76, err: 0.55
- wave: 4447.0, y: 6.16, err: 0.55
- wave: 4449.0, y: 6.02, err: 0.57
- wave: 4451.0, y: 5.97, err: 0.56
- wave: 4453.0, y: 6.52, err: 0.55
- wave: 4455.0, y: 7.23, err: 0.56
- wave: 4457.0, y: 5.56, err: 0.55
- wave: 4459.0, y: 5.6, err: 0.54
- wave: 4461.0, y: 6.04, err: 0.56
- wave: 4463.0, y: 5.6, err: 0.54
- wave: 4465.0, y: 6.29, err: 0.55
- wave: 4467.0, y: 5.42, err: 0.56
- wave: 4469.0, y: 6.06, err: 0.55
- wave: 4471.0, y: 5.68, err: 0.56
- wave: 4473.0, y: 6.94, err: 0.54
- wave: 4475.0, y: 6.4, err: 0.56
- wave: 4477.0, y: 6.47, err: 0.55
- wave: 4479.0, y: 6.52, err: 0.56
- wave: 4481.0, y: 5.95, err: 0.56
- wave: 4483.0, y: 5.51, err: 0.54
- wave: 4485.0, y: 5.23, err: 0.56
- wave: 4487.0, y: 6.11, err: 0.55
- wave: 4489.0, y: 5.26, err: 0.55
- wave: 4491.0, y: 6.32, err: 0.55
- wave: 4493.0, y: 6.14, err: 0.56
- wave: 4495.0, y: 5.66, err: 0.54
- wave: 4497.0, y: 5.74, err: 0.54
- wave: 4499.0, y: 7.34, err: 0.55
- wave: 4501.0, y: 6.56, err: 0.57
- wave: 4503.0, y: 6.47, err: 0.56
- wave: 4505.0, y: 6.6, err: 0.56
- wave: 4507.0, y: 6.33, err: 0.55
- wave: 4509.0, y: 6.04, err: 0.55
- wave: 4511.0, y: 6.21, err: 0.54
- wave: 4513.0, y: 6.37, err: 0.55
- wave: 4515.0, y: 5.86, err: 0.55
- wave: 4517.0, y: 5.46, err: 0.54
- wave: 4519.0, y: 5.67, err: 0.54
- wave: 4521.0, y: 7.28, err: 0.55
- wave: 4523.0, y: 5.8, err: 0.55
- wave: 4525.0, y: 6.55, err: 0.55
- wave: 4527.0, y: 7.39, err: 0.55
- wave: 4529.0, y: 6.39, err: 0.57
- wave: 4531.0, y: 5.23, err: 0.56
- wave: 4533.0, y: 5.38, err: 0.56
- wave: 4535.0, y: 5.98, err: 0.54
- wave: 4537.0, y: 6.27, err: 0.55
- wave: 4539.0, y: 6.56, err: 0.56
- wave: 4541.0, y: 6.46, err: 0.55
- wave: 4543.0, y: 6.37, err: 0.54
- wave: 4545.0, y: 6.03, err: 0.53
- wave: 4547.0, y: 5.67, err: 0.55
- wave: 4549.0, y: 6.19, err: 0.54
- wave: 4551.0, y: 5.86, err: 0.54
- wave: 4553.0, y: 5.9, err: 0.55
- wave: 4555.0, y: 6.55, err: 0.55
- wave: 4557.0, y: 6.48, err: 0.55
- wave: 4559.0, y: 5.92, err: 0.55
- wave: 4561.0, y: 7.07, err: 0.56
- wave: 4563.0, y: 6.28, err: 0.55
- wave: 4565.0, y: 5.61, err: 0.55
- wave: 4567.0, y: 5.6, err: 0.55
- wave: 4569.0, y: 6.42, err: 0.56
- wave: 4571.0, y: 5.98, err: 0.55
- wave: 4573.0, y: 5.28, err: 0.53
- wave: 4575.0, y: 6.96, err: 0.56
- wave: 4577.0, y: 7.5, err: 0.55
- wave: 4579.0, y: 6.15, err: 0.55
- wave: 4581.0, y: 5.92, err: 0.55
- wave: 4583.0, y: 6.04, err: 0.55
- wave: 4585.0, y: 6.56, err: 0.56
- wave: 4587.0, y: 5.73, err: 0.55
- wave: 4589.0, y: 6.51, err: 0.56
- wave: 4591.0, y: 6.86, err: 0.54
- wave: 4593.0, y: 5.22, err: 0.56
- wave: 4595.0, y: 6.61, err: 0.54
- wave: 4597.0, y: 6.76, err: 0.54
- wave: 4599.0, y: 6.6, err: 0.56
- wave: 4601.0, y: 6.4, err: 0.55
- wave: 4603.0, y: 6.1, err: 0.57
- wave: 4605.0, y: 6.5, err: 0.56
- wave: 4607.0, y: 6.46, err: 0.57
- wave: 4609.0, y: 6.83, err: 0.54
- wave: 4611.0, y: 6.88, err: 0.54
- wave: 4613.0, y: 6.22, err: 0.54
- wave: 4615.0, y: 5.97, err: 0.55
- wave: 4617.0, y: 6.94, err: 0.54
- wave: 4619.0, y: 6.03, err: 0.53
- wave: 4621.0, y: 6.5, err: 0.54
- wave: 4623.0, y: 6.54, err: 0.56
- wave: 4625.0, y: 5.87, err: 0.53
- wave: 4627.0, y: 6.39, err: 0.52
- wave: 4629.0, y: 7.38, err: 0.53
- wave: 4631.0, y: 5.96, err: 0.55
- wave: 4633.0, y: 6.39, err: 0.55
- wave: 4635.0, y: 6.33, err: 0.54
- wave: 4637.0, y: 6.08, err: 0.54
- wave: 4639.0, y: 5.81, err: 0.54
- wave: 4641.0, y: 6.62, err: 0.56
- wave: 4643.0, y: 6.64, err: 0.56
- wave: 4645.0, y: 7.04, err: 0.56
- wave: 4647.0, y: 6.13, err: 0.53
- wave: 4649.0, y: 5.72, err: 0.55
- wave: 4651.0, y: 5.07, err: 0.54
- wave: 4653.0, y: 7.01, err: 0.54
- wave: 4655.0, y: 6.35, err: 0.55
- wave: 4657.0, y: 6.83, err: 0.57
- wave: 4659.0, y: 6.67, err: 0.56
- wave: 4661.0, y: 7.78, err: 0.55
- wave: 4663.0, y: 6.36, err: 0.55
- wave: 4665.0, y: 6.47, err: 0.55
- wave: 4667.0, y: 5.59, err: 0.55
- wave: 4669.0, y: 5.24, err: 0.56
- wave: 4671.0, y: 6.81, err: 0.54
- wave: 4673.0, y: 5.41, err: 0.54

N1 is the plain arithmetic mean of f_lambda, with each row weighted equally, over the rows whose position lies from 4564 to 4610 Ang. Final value 6.29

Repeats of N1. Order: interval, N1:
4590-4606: 6.38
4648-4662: 6.49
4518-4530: 6.51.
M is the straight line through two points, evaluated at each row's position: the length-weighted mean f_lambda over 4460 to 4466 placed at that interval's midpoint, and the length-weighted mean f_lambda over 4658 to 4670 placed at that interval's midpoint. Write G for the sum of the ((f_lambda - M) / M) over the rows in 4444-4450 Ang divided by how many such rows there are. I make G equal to 0.06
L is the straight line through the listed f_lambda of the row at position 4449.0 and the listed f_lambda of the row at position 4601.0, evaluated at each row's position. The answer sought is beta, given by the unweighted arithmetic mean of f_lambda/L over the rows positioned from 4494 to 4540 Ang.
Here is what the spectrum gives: 1.005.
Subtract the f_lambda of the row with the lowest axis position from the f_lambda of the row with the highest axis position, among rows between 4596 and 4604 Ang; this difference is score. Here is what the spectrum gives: -0.66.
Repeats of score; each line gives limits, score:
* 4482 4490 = -0.25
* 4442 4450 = 0.87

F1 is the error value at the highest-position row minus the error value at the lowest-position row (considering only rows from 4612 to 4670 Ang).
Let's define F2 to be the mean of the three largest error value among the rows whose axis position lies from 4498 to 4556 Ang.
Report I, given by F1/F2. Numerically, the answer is 0.035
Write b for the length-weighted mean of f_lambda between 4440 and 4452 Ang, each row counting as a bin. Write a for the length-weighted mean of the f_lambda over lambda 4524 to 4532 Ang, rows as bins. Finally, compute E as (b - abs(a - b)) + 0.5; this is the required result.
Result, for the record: 6.01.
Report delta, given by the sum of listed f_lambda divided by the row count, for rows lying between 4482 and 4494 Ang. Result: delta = 5.76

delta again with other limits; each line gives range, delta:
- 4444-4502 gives 6.11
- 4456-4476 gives 5.96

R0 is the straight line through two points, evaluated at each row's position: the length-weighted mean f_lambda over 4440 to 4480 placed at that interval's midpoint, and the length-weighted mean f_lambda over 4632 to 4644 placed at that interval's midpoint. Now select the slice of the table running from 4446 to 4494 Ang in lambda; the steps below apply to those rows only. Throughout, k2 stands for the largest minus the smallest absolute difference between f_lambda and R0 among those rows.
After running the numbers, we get 1.13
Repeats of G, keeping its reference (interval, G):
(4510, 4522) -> 0.01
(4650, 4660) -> 0.01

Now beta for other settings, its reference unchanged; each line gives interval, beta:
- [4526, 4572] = 0.982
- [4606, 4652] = 0.980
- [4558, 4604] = 0.986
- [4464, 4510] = 1.003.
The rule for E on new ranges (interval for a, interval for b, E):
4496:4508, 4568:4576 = 6.31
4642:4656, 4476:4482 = 6.78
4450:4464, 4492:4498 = 6.12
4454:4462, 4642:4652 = 6.61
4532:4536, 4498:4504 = 6.18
